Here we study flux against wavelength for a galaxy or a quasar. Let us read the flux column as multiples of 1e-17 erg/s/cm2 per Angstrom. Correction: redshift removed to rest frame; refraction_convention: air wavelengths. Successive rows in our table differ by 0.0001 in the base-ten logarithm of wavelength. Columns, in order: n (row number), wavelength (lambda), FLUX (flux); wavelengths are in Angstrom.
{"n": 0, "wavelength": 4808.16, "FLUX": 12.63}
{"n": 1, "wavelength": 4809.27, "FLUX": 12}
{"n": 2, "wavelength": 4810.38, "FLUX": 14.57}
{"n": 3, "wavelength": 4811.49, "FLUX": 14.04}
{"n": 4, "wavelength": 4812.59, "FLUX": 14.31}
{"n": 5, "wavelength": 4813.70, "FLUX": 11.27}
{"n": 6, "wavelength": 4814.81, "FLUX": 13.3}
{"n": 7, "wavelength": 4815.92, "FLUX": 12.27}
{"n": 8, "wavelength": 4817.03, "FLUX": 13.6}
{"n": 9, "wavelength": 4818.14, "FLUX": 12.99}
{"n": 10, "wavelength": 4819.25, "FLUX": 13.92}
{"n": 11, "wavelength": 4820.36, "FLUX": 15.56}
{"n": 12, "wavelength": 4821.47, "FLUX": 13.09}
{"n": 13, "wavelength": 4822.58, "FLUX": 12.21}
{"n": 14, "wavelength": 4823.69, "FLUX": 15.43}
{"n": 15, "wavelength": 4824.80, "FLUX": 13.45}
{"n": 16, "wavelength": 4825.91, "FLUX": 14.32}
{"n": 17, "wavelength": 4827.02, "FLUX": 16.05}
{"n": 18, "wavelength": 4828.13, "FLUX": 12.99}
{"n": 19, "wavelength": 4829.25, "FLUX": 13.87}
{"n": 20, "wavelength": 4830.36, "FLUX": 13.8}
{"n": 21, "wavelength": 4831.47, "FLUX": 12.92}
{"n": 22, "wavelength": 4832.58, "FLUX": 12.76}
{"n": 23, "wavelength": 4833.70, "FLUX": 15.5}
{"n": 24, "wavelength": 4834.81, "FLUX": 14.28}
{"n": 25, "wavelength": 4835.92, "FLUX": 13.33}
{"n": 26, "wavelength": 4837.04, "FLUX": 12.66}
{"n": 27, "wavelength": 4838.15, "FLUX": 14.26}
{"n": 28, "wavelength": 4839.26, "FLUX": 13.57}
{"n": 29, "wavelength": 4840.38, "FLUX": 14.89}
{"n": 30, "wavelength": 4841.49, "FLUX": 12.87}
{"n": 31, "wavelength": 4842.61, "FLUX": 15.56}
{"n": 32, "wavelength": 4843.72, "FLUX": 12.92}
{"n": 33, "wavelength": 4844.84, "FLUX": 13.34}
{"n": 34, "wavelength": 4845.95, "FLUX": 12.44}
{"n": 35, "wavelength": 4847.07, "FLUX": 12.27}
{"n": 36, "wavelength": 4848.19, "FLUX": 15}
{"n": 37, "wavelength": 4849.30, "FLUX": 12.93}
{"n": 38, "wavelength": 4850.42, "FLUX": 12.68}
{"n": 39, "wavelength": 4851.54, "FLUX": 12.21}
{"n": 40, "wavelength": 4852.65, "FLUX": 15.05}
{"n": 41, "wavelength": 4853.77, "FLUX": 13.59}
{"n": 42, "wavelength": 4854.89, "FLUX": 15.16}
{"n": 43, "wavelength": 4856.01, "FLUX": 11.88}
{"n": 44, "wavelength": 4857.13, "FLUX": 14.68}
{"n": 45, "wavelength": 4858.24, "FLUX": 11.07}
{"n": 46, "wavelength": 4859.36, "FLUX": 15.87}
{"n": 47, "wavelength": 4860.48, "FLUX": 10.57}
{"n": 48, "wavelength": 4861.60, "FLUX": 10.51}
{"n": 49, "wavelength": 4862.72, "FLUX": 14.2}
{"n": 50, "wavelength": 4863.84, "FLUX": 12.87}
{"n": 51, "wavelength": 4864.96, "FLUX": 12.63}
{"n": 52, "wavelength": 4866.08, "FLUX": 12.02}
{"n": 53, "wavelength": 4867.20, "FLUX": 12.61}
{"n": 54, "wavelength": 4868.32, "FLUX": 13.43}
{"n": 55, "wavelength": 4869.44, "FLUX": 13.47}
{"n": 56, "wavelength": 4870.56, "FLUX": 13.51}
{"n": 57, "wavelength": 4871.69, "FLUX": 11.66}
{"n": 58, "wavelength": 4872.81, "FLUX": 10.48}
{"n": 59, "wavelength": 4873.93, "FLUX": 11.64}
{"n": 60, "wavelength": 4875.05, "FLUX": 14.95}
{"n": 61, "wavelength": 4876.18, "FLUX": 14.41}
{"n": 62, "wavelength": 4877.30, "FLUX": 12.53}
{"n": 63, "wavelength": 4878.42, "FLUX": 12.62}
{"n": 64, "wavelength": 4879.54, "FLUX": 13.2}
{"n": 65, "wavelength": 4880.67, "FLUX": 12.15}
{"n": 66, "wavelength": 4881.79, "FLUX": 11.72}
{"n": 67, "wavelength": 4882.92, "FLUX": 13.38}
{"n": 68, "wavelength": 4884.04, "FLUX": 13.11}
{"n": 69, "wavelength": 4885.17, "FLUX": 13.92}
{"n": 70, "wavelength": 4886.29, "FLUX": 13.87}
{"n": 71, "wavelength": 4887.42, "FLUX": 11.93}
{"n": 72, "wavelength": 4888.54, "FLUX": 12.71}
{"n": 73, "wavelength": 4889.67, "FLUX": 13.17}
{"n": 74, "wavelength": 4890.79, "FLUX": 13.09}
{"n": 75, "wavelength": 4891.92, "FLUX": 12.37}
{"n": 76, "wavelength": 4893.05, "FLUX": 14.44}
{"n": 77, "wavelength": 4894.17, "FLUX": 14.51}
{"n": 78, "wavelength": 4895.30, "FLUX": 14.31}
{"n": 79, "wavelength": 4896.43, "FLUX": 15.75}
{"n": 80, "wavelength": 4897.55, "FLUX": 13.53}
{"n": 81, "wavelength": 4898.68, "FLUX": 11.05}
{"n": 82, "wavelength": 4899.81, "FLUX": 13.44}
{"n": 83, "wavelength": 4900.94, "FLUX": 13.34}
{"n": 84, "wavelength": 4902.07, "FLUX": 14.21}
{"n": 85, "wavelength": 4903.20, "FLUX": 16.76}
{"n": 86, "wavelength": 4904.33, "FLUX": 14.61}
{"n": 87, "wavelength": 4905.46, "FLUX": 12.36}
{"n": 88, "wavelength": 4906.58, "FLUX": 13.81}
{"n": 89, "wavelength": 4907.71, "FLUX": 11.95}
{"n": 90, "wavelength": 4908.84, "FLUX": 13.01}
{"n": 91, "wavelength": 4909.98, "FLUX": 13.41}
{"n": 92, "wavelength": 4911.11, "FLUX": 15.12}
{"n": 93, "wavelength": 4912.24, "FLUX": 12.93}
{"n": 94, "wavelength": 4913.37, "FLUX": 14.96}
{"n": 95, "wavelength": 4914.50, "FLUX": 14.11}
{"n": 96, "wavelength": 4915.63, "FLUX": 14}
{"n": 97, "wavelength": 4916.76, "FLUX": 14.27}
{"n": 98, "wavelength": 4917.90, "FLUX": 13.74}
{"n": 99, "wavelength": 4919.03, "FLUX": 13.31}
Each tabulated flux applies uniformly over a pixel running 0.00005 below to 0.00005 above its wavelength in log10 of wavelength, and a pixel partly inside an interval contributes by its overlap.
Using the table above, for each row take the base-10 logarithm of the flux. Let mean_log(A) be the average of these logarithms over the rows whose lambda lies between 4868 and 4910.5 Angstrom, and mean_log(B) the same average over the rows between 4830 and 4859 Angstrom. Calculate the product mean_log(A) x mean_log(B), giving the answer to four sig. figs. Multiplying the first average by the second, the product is 1.266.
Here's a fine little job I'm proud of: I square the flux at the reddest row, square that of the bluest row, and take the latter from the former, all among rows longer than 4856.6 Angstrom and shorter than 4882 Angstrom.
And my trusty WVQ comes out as -78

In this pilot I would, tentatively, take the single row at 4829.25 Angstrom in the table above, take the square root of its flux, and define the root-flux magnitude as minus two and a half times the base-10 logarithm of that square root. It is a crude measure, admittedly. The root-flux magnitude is -1.428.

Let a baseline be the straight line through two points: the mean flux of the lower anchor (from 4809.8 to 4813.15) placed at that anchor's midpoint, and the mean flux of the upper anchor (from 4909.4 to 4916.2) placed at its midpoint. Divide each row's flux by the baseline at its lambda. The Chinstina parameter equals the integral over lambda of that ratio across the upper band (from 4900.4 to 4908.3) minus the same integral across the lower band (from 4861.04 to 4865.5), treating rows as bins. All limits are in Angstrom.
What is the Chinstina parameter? 3.8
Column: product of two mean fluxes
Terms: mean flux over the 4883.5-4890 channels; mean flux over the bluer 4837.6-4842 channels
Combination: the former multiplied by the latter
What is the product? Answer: 182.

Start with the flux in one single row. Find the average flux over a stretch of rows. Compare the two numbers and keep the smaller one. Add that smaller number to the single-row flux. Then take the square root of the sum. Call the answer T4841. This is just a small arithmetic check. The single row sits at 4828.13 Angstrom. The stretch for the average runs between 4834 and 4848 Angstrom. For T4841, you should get 5.10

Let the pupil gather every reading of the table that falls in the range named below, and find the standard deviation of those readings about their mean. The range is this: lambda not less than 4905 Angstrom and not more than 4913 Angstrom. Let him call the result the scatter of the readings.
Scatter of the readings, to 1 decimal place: 1.0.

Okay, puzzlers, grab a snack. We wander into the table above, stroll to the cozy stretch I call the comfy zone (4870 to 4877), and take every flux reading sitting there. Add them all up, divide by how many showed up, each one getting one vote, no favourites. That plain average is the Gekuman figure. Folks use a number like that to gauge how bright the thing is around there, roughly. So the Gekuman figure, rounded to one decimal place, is 12.8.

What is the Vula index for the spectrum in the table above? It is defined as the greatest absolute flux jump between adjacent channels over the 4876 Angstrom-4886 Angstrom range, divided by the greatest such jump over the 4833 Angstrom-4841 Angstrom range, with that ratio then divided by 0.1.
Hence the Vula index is 12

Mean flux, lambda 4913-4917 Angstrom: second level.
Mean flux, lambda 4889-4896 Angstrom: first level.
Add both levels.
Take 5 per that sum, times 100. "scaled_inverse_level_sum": 17.9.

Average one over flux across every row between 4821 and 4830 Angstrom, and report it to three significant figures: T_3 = 0.0723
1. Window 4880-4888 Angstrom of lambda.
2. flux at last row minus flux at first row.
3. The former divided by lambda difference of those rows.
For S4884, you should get -0.033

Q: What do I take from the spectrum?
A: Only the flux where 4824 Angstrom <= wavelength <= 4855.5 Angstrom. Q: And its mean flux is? 13.7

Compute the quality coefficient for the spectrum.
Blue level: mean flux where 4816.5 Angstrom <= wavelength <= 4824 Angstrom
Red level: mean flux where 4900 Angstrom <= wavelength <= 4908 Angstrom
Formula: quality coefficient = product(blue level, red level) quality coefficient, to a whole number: 192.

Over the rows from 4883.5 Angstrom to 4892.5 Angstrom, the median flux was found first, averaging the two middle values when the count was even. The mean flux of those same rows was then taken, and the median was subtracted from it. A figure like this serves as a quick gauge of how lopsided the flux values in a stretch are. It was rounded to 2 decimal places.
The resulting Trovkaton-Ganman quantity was -0.08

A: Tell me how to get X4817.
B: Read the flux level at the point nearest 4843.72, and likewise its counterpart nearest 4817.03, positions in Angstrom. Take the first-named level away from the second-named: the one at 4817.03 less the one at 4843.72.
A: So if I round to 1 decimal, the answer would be 0.7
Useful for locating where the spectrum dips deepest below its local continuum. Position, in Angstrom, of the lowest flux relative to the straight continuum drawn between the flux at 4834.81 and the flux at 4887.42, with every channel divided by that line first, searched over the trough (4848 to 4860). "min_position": 4858.24 Angstrom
